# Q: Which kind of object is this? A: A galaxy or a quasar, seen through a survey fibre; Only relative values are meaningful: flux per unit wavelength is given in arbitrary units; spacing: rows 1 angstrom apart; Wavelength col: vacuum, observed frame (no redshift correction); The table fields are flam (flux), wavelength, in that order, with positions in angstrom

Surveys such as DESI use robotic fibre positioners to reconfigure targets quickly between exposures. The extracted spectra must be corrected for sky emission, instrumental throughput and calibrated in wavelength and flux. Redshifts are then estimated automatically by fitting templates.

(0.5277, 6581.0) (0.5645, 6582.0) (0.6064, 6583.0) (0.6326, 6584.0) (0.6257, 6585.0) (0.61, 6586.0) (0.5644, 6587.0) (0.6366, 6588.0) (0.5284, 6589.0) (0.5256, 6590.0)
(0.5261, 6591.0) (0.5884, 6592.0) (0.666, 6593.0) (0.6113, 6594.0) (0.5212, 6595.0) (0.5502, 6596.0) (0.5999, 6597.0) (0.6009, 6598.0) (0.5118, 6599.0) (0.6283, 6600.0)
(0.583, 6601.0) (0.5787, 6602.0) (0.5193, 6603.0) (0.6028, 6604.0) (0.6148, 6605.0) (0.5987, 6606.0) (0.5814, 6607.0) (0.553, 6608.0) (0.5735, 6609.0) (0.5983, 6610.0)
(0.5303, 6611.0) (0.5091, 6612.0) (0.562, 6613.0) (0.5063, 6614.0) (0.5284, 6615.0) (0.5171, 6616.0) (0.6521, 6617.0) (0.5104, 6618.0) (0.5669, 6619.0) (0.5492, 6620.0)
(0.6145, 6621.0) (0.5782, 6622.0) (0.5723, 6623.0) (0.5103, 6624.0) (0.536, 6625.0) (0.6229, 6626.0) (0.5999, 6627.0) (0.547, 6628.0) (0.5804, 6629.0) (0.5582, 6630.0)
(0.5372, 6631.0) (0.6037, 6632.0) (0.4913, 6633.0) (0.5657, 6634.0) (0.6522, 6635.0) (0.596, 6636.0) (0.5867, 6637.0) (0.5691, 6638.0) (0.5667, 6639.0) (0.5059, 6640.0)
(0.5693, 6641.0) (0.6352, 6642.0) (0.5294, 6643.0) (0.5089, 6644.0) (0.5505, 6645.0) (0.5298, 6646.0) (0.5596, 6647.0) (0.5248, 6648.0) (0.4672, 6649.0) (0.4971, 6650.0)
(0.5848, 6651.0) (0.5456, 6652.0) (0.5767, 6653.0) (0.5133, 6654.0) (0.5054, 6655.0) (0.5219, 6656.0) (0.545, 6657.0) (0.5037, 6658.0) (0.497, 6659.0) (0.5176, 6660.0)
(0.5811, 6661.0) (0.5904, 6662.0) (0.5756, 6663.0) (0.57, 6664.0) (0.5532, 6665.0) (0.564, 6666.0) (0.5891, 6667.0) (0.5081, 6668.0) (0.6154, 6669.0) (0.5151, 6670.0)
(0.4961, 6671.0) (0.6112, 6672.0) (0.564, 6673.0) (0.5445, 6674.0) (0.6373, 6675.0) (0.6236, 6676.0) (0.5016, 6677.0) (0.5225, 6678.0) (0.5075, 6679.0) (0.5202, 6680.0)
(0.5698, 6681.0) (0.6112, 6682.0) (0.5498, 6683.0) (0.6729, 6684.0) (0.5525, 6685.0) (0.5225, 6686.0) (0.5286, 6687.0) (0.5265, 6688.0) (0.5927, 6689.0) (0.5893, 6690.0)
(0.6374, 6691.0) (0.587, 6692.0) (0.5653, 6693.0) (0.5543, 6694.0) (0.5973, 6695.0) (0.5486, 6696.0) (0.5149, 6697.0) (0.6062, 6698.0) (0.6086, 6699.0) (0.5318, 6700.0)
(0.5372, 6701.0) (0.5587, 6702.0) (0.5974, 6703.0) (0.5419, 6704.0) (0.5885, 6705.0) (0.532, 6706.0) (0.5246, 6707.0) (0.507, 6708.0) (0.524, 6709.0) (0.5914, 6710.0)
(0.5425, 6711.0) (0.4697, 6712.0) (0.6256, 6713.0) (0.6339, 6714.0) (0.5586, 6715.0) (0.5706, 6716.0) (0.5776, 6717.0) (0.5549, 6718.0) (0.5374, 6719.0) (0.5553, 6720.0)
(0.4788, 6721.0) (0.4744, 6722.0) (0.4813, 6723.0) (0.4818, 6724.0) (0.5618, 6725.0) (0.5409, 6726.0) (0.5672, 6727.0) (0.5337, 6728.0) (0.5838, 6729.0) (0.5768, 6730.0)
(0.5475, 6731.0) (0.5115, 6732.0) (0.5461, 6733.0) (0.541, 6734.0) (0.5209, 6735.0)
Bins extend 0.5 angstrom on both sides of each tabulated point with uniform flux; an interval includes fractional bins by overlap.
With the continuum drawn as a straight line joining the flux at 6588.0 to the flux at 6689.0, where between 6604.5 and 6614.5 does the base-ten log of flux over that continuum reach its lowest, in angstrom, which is 6614.0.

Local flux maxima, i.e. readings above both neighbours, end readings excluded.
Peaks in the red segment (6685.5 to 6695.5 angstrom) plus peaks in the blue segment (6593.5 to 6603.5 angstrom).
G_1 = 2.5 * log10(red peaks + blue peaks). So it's 1.75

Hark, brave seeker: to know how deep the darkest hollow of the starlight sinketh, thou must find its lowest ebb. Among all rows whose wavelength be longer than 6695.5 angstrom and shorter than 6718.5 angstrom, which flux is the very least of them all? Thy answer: 0.4697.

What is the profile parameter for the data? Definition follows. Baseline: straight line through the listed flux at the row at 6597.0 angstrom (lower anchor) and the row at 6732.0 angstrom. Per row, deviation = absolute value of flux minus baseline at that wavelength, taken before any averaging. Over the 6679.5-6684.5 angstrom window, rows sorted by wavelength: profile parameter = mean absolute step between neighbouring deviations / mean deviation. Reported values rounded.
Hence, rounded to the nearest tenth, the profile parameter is 1.1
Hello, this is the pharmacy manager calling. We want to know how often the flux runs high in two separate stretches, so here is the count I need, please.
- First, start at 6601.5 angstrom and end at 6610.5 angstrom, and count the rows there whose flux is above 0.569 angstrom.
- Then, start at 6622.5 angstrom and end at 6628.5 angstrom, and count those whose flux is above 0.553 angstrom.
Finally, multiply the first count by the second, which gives 21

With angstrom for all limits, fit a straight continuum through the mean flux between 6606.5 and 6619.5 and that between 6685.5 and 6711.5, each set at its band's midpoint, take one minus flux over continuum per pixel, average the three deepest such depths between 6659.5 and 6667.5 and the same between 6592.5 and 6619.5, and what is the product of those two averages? 0.0018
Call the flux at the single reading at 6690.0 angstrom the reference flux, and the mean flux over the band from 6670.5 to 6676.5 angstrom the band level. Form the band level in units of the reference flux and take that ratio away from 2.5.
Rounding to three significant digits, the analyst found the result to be 1.52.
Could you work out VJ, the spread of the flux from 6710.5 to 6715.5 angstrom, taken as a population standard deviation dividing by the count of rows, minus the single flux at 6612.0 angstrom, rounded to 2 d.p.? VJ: -0.45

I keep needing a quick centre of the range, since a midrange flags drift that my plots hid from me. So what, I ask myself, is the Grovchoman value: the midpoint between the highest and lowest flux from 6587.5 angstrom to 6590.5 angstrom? 0.581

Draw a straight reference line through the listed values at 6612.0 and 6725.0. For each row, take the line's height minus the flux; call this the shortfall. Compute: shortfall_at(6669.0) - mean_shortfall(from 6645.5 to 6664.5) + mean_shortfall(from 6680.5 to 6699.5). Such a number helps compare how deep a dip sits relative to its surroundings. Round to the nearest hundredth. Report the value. -0.10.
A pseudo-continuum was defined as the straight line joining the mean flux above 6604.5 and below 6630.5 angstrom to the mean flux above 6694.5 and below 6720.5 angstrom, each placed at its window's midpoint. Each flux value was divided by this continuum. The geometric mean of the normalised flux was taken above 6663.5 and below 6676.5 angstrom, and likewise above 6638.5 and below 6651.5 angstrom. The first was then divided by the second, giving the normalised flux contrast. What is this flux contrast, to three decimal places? 1.054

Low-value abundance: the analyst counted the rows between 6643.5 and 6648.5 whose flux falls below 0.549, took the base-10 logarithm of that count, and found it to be 0.48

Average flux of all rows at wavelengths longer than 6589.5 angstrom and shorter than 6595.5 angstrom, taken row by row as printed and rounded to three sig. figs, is 0.573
